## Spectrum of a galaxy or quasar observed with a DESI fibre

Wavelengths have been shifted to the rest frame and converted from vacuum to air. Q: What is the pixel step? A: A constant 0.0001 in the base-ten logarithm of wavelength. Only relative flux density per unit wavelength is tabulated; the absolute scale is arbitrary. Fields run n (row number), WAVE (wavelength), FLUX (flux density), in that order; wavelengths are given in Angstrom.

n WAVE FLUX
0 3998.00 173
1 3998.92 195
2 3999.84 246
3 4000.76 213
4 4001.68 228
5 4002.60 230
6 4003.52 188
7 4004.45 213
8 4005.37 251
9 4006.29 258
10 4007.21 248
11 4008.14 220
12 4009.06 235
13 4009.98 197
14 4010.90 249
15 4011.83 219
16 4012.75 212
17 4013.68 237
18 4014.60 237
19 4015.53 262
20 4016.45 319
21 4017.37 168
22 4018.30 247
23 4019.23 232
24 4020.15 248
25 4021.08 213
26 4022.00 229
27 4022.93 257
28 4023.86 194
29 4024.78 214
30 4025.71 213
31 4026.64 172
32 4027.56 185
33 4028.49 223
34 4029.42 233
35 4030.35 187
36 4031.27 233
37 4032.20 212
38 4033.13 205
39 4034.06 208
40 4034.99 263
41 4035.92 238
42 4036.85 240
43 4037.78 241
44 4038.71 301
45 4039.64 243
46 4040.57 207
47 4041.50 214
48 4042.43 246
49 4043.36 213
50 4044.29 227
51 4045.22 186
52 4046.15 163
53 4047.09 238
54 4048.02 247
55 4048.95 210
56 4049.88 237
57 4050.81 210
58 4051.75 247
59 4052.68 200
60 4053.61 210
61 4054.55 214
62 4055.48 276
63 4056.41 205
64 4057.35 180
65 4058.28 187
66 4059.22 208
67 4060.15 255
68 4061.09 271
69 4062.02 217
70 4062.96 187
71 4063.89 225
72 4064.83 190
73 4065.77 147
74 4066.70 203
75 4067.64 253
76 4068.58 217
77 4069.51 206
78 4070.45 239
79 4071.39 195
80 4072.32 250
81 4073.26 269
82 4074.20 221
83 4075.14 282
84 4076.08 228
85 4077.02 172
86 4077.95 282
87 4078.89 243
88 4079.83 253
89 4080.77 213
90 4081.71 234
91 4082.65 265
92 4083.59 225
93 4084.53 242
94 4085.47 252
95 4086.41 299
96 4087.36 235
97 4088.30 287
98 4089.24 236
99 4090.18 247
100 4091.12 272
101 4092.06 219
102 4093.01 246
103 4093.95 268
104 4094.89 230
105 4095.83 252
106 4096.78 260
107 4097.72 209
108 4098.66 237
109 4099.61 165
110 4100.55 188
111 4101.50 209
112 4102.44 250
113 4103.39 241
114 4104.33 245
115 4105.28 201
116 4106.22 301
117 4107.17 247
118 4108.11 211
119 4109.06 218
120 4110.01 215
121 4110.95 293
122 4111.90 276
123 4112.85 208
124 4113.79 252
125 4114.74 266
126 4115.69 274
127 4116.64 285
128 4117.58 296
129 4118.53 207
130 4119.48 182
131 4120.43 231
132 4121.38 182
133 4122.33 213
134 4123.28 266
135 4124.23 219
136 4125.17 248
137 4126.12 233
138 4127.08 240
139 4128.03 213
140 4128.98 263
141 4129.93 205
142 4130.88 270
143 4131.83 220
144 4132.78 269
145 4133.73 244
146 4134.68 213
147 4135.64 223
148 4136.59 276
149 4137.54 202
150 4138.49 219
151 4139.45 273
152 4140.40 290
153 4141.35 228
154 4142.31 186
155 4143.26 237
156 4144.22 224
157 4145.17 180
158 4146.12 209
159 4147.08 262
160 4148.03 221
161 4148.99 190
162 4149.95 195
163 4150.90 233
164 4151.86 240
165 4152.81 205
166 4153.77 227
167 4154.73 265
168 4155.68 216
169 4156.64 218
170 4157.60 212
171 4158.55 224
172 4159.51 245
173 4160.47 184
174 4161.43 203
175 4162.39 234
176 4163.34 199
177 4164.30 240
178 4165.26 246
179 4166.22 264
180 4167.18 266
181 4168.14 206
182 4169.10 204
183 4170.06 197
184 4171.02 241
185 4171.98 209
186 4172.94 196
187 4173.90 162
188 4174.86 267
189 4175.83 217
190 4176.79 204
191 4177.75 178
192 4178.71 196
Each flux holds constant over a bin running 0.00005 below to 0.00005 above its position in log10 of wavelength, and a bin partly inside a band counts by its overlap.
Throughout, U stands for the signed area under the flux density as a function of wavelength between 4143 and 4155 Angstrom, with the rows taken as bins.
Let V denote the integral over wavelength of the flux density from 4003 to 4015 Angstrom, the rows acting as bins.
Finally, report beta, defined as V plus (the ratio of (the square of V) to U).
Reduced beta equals 5556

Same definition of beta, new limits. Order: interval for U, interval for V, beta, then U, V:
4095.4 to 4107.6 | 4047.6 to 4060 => 5323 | 2817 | 2712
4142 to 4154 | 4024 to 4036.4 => 5361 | 2596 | 2652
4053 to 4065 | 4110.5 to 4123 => 6593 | 2613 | 3045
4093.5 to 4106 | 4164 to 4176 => 5216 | 2860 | 2688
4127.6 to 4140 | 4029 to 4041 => 5397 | 2954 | 2780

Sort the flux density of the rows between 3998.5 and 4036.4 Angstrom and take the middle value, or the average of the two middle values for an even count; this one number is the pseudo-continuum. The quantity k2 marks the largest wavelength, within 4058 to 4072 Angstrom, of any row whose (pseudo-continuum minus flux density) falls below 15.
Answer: 4070.45 Angstrom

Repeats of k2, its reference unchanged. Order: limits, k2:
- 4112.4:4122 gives 4120.43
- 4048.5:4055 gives 4054.55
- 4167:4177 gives 4175.83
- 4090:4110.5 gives 4110.01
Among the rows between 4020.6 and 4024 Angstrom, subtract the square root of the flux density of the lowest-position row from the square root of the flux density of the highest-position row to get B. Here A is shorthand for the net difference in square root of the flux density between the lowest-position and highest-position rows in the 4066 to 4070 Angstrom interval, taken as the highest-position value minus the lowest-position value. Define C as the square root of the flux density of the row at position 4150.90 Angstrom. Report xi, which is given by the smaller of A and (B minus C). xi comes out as -15.9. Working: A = 0.1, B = -0.7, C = 15.3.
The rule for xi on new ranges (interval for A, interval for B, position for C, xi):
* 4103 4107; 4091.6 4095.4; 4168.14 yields -14.0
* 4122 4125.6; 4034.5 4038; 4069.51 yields -15.0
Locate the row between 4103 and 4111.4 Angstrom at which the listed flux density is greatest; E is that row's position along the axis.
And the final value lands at 4106.22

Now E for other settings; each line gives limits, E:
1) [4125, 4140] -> 4136.59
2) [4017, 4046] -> 4038.71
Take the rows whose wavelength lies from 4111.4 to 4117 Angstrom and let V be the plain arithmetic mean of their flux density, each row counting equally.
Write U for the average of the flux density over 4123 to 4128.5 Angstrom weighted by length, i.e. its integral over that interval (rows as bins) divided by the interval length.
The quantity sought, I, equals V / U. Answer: 1.10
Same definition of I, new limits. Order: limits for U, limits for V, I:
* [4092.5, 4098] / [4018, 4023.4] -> 0.97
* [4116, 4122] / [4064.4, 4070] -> 0.88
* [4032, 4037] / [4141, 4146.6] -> 0.93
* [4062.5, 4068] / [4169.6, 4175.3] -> 1.06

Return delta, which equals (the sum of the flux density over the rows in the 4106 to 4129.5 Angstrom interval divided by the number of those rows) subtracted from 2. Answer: -240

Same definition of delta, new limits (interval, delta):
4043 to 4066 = -212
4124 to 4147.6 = -232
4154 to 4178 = -218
